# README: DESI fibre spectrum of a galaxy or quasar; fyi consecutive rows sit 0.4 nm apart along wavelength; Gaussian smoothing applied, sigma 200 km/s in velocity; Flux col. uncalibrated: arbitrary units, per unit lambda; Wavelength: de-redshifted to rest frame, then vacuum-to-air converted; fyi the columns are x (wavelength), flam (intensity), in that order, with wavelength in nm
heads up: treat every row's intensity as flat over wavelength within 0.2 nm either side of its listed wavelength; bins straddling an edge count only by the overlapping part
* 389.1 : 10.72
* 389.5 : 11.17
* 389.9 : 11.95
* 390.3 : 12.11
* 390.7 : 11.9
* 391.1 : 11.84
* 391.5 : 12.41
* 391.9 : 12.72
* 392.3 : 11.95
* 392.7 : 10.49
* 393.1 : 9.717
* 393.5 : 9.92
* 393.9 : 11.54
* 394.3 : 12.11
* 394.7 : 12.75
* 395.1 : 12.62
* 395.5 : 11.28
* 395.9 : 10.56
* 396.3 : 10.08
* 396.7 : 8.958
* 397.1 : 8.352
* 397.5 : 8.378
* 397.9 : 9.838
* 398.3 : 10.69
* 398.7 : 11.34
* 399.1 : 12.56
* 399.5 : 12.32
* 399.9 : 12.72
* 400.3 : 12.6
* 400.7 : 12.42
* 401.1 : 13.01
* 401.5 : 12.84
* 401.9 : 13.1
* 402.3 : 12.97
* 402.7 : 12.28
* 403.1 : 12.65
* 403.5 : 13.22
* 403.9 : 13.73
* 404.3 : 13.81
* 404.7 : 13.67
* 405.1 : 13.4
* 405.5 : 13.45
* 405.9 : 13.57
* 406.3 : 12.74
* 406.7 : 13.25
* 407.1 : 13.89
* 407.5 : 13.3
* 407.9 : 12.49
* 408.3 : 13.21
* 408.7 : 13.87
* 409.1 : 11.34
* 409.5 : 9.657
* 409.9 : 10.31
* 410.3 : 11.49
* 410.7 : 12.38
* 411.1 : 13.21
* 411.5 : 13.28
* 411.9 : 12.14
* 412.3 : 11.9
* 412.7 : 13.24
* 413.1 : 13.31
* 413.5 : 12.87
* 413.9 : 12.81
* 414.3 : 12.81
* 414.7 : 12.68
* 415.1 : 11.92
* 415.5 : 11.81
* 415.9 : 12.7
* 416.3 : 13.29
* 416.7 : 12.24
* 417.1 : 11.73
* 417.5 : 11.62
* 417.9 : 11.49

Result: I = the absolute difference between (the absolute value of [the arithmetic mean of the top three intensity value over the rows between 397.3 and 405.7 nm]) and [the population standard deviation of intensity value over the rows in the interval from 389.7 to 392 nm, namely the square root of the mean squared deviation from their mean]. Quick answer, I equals 13.4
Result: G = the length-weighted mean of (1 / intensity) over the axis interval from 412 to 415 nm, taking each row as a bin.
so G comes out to 0.079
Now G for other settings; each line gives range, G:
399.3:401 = 0.080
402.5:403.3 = 0.080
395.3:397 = 0.100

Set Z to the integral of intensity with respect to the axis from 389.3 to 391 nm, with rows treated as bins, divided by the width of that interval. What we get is 11.8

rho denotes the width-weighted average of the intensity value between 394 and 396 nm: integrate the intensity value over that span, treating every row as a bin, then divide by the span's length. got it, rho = 11.9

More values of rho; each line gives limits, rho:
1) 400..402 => 12.8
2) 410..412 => 12.4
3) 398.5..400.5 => 12.3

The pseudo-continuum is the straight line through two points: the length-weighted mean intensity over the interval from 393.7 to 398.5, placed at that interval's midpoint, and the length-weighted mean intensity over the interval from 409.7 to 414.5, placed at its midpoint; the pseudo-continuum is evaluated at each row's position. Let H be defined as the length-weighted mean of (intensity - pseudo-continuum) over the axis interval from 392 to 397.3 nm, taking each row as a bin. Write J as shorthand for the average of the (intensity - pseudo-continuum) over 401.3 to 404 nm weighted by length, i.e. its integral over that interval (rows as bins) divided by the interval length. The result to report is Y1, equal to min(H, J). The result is 0.41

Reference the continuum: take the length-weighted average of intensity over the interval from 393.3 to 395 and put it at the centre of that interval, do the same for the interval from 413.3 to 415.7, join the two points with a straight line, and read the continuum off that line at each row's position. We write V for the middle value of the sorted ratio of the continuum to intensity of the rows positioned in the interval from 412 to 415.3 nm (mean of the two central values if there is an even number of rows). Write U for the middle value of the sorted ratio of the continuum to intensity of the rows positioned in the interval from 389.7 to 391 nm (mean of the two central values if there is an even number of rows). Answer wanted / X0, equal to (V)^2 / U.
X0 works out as 0.99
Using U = 0.96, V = 0.973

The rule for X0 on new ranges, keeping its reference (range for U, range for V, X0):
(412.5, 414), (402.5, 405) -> 0.84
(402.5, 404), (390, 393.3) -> 1.01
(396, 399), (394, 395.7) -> 0.74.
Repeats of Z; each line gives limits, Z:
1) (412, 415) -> 12.8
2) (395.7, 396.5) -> 10.3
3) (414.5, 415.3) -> 12.3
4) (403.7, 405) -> 13.7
